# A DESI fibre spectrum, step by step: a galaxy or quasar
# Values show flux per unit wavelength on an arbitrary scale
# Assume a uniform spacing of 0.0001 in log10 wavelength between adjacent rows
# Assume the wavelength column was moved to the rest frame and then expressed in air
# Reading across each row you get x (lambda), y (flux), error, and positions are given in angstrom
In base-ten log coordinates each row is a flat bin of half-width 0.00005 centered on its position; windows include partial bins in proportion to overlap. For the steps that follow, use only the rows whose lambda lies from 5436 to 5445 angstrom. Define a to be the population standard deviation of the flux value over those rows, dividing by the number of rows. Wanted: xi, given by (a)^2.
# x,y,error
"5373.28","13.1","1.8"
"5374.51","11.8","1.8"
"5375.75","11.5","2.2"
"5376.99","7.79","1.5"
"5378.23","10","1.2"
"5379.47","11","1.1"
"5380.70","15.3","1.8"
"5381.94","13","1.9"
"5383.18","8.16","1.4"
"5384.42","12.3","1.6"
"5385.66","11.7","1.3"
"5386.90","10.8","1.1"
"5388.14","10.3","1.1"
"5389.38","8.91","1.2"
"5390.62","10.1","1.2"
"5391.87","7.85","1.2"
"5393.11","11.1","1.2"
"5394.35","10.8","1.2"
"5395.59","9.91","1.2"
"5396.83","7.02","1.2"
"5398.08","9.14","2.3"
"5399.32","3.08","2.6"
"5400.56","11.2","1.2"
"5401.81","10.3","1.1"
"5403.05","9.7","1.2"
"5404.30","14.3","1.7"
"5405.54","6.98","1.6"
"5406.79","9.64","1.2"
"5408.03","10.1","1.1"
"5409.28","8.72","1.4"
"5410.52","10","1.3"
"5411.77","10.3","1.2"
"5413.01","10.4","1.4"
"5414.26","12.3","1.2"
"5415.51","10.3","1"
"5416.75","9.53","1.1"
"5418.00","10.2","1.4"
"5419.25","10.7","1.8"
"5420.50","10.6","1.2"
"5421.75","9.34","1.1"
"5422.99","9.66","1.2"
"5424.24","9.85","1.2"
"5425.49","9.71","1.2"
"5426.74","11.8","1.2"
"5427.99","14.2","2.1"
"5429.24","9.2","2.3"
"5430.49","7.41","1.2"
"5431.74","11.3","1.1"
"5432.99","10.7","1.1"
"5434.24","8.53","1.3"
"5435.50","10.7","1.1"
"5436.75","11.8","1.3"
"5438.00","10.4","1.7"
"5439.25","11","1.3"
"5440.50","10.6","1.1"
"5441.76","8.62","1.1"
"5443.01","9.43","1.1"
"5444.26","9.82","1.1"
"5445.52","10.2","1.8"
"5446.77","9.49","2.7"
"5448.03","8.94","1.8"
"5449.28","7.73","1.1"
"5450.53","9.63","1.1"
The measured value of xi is 0.9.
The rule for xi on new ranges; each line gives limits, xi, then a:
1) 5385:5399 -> 1.9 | 1.4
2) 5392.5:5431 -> 4.1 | 2.0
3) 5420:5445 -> 2.0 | 1.4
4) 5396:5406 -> 9.8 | 3.1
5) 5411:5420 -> 0.6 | 0.8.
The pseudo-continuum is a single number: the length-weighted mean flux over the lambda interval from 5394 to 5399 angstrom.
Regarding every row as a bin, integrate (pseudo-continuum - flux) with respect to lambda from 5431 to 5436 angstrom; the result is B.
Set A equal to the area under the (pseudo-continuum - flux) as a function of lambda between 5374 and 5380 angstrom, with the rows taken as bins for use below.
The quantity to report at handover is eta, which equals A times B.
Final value 71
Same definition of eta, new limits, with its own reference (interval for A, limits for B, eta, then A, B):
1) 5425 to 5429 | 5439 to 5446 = 93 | -11.8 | -7.8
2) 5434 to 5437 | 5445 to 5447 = 11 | -4.9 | -2.3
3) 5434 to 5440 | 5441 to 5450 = 44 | -11.1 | -3.9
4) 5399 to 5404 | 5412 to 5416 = 22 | -2.5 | -8.8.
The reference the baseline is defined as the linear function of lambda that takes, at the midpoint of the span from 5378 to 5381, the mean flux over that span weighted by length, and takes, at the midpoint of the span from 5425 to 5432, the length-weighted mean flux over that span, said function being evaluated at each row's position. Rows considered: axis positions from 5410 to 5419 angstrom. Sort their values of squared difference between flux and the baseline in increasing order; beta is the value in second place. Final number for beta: 0.5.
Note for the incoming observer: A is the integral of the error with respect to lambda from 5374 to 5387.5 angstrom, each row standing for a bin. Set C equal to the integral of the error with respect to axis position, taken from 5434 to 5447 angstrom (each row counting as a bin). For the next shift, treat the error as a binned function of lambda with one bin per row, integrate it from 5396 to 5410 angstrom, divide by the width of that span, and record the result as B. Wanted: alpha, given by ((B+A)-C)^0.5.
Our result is 2.06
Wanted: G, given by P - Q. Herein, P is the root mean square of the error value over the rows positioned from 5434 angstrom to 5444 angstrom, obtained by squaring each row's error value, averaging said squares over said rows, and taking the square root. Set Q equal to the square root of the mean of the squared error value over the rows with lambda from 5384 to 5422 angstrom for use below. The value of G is -0.1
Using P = 1.26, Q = 1.39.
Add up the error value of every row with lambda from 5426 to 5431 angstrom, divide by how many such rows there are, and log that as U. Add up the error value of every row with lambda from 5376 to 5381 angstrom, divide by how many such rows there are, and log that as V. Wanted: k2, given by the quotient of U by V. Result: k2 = 1.2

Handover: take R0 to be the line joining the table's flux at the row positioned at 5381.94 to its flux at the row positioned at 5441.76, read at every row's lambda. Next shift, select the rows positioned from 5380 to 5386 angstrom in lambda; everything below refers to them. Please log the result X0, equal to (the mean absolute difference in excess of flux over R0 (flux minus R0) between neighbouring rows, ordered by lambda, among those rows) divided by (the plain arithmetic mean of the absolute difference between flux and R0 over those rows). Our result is 1.72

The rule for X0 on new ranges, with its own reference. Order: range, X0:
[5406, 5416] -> 1.04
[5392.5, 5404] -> 1.00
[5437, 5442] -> 0.69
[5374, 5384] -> 0.98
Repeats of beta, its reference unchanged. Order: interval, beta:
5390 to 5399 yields 0.7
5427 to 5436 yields 0.1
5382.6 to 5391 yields 0.1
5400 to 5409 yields 1.2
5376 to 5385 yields 1.0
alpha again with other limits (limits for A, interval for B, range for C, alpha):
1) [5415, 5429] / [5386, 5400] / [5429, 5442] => 1.82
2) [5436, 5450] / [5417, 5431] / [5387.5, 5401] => 1.64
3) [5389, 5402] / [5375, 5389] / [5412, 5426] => 1.59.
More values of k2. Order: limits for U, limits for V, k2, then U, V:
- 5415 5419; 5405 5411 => 0.9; 1.2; 1.32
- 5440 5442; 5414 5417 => 1.0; 1.1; 1.10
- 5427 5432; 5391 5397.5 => 1.4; 1.7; 1.20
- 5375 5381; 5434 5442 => 1.2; 1.6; 1.27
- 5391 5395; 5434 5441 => 0.9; 1.2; 1.30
